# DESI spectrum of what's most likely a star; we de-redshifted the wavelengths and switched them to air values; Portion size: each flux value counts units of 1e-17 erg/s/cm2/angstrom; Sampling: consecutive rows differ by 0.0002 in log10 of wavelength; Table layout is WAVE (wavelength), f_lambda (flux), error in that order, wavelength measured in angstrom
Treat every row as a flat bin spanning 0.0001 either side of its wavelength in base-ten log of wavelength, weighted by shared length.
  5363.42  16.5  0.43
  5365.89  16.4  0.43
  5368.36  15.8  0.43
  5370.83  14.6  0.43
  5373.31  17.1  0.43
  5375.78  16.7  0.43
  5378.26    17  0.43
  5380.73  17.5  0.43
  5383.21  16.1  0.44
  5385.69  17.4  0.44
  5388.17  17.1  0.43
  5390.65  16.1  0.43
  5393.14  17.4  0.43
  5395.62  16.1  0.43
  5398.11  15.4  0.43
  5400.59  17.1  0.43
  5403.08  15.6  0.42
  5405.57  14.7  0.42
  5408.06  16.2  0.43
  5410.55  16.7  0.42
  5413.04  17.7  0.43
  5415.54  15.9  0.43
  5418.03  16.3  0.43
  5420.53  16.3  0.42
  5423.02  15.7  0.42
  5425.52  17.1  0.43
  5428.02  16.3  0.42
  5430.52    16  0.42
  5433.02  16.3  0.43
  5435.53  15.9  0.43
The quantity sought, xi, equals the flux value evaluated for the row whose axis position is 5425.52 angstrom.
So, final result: 17.1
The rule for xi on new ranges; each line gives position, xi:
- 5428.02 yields 16.3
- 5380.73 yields 17.5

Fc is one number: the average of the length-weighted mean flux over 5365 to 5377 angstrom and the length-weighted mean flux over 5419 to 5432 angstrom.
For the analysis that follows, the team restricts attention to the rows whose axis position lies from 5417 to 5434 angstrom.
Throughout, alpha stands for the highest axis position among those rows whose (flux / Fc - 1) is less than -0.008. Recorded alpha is 5430.52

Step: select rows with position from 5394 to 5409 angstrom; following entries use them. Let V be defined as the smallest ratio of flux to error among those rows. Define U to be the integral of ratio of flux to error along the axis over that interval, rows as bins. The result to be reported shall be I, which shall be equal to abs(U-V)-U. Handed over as -35.0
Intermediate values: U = 558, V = 35.0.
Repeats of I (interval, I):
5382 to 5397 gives -36.6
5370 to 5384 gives -34.0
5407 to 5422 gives -37.0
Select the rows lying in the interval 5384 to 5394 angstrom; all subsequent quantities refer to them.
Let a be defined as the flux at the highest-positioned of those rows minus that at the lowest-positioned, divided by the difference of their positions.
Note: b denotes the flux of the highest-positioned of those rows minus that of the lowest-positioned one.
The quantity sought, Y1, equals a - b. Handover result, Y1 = 0.0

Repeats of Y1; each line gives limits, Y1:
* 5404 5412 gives -1.6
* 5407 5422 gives -0.1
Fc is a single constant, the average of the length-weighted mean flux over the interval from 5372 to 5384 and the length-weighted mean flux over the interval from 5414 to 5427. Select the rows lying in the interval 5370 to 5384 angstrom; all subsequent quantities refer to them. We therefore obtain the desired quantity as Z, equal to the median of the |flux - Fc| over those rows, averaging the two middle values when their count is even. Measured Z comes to 0.500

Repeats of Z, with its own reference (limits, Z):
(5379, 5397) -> 0.506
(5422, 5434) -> 0.506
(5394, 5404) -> 0.750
